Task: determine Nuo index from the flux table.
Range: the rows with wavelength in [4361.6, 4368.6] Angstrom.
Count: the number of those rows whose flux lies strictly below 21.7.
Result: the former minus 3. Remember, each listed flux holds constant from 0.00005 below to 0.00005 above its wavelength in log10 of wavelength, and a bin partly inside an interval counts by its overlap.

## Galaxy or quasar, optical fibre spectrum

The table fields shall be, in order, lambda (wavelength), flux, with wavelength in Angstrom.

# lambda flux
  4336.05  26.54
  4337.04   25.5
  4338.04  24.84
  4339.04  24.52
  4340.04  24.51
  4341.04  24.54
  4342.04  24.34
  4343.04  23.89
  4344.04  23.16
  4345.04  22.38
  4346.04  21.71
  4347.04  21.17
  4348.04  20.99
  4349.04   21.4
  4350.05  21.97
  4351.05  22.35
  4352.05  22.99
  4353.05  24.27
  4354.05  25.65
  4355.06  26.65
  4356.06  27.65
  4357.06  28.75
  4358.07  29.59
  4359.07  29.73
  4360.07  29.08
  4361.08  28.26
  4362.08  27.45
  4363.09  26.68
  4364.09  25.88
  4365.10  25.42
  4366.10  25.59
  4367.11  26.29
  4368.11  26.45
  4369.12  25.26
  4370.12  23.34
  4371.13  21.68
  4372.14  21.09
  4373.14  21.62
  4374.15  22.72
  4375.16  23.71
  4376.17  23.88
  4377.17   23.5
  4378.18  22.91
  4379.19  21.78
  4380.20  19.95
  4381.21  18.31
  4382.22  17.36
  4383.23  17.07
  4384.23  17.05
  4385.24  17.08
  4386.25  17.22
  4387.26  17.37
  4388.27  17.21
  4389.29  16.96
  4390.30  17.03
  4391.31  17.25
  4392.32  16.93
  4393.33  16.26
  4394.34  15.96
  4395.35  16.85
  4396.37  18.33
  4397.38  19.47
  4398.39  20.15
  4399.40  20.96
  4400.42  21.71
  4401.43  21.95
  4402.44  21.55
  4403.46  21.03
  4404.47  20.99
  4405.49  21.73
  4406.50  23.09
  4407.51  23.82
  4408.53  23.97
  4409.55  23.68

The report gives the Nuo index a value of -3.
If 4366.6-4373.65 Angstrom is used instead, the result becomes 0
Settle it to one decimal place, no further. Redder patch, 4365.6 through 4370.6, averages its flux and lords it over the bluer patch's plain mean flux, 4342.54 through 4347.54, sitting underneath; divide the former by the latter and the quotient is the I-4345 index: 1.1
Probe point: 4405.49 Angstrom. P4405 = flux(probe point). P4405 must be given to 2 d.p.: 21.73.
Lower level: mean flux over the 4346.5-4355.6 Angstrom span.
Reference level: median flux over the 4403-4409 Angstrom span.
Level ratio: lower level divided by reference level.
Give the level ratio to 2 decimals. 1.03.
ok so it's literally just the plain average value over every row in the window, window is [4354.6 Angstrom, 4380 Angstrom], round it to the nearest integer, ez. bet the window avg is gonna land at 25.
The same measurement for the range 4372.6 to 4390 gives 20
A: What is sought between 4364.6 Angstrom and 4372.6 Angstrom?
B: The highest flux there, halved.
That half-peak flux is 13.2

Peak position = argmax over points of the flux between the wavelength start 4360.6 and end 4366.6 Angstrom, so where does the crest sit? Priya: 4361.08 Angstrom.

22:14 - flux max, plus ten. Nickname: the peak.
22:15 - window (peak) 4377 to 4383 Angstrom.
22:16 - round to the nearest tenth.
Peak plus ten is 33.5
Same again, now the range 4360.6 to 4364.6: 38.3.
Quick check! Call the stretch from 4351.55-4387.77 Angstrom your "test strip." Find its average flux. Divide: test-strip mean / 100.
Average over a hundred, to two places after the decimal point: 0.24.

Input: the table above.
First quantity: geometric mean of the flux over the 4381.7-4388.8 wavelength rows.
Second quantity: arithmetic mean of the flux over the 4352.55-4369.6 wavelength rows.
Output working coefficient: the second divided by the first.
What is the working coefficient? 1.6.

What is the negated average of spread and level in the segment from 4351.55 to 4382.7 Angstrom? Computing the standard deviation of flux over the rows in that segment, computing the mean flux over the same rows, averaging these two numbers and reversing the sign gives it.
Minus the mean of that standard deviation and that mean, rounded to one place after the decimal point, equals -13.9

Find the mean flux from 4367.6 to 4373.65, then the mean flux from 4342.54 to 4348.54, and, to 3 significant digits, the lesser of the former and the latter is 22.2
